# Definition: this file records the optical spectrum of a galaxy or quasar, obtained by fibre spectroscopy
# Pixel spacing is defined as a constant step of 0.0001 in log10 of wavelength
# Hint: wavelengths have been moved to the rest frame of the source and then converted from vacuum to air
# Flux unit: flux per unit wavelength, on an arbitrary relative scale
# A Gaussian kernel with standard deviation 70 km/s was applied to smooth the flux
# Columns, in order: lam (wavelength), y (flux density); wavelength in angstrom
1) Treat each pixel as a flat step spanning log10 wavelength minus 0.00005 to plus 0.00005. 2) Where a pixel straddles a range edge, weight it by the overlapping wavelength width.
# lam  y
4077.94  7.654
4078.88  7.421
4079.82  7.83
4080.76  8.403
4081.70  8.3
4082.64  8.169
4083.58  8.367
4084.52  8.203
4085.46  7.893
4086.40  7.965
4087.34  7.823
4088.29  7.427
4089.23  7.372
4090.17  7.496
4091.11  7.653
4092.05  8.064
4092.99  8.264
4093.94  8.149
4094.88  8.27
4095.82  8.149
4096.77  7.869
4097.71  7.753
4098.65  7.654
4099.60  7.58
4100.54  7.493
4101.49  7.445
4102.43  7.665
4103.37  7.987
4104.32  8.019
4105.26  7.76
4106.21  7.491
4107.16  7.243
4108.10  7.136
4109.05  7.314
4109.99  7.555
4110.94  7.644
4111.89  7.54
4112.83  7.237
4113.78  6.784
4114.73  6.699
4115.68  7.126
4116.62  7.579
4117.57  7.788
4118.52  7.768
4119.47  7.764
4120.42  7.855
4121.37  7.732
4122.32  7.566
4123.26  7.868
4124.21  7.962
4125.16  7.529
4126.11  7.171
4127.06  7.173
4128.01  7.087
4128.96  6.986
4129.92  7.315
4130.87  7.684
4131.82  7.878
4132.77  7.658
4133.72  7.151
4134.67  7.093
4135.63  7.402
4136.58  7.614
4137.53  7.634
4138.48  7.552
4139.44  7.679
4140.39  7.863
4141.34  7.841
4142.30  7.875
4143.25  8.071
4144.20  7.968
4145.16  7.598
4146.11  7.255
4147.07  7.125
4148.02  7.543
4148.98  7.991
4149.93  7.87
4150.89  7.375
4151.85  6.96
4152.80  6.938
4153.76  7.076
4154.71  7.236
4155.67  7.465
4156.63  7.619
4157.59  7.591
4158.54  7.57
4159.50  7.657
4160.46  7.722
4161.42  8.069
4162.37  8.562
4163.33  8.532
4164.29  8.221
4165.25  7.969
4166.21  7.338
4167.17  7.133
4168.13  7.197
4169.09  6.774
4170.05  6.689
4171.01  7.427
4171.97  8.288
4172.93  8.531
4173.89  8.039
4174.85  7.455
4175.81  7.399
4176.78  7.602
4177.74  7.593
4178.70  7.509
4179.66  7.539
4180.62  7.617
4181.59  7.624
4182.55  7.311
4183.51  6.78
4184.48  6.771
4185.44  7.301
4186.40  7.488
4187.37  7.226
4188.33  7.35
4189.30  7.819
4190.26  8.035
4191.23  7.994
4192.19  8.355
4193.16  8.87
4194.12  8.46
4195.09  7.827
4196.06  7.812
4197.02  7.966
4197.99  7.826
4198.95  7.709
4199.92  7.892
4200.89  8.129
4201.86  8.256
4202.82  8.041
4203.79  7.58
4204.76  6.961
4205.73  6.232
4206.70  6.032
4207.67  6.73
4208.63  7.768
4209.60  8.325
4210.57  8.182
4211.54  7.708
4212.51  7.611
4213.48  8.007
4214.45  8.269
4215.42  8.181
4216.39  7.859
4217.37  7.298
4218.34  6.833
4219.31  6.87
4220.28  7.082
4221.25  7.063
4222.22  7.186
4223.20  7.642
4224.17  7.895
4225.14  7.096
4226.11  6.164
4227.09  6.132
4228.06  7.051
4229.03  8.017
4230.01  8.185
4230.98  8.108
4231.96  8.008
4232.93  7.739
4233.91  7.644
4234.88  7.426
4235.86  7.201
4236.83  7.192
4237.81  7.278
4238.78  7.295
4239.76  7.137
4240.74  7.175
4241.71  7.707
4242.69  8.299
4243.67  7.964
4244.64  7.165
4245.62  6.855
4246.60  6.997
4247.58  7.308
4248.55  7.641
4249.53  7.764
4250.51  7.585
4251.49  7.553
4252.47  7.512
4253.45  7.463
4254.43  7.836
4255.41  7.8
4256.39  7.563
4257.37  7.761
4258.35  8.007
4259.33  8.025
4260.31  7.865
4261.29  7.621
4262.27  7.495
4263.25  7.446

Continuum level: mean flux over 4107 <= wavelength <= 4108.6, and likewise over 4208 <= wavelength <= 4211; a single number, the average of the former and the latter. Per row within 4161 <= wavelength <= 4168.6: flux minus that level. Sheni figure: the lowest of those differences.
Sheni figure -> -0.5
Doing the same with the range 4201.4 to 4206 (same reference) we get -1.4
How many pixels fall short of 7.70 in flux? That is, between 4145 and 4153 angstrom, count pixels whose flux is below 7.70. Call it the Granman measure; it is 7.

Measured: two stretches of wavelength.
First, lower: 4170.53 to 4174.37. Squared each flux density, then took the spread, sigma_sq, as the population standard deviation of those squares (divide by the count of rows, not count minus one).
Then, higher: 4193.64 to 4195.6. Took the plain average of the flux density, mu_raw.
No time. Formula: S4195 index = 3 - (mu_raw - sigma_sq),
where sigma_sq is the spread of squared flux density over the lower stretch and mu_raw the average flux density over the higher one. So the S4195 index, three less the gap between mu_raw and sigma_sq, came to 1.4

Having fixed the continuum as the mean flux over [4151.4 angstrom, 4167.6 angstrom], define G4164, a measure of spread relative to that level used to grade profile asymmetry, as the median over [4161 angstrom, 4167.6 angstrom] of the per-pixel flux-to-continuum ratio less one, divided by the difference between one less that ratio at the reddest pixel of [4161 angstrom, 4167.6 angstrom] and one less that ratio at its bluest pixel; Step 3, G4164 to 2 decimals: 0.47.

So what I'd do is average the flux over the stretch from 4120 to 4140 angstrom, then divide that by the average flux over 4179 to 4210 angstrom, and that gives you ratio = 0.99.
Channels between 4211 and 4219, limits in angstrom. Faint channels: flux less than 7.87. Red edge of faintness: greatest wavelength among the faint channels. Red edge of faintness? 4218.34 angstrom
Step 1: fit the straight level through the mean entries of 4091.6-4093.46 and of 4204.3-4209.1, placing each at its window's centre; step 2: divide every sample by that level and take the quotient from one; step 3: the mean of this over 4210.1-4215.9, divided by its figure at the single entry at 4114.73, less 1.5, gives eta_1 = -2.8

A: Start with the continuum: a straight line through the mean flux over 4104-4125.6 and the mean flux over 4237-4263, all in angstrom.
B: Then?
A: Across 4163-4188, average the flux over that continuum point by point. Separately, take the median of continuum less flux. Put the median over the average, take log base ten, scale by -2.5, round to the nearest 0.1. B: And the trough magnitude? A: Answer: 2.9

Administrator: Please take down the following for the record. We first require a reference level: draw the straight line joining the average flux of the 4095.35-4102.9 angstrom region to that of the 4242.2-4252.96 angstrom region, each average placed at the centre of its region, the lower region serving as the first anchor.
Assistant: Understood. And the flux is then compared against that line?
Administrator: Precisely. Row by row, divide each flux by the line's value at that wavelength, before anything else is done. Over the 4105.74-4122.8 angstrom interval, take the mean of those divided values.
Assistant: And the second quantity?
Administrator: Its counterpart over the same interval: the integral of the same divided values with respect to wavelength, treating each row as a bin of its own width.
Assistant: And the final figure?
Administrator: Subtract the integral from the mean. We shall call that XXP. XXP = -15.5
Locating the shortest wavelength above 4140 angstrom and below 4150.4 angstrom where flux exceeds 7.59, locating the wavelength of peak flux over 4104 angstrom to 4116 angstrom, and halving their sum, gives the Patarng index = 4122.4 angstrom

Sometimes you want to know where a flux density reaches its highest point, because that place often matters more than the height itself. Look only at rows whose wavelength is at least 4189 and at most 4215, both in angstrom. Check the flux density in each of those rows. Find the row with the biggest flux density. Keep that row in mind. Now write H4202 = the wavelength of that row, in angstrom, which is 4193.16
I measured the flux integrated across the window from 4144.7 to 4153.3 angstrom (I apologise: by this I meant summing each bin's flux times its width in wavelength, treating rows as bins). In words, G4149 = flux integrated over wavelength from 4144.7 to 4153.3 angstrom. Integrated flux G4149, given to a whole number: 64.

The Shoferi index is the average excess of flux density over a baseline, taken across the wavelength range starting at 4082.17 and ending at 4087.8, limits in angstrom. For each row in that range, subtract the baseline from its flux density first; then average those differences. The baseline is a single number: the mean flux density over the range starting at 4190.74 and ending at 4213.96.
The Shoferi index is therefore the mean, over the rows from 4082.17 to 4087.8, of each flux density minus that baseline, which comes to 0.31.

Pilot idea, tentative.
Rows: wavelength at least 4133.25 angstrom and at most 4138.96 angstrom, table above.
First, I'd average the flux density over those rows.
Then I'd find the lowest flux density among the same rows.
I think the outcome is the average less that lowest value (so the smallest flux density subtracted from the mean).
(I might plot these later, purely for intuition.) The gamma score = 0.31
